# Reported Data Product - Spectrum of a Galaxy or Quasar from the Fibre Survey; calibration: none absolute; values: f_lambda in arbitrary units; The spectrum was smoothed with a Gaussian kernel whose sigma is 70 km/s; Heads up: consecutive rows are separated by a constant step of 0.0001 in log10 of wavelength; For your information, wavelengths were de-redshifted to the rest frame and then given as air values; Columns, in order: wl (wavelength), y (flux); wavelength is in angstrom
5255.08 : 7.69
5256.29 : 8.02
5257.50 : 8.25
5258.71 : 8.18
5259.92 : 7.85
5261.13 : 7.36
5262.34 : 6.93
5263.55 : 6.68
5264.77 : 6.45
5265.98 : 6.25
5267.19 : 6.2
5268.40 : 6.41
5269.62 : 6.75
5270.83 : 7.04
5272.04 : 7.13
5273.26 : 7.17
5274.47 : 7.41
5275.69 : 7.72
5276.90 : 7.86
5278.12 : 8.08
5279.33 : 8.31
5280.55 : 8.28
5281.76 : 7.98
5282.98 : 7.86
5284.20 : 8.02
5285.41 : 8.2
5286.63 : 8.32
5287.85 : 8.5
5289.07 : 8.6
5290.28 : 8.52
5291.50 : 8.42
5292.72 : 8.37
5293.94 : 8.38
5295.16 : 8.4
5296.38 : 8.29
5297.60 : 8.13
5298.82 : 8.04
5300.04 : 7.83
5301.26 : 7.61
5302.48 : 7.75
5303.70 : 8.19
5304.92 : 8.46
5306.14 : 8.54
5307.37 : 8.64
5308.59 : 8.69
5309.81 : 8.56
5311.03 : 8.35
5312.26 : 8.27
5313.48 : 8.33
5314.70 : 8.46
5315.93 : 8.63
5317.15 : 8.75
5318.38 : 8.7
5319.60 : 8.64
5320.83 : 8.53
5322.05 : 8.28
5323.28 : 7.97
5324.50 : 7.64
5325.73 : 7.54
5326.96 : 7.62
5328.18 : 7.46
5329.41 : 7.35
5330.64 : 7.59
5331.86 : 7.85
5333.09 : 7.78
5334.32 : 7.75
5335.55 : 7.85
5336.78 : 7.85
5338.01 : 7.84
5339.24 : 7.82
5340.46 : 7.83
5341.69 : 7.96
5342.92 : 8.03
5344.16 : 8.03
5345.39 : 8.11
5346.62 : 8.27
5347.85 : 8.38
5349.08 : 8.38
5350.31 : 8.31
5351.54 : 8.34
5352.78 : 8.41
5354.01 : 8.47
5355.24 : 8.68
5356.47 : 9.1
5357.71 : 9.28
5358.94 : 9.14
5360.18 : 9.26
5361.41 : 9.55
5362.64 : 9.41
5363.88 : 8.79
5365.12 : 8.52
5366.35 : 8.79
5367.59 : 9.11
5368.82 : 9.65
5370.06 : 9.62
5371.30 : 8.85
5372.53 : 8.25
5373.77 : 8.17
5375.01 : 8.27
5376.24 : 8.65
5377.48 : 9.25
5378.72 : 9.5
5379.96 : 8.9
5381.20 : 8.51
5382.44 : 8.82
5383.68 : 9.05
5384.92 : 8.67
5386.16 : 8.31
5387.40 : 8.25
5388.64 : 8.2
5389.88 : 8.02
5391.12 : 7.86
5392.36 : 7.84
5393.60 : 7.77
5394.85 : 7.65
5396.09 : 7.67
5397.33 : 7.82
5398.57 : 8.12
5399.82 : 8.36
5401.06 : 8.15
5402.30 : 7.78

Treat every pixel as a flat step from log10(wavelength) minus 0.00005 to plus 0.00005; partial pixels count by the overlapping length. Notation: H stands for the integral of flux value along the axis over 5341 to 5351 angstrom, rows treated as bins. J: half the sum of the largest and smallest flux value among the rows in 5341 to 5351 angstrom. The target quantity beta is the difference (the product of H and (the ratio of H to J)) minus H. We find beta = 737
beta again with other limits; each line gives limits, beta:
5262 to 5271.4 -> 515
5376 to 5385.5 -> 713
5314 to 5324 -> 777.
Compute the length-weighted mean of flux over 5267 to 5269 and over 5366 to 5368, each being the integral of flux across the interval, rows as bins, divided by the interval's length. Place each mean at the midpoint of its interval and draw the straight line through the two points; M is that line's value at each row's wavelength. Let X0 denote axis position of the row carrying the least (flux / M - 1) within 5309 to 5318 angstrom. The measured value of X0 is 5312.26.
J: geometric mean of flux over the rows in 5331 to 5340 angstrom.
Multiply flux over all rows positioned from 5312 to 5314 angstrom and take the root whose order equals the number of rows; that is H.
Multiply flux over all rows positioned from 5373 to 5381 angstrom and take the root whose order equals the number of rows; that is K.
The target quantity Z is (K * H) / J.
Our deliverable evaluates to 9.3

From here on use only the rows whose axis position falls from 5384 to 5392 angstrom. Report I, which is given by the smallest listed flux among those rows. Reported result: 7.86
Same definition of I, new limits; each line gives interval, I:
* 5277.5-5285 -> 7.86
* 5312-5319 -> 8.27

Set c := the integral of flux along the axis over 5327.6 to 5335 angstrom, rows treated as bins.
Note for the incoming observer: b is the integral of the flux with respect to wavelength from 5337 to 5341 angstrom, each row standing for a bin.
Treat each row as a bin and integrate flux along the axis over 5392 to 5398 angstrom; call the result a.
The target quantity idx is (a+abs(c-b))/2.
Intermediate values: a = 47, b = 31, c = 56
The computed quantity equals 36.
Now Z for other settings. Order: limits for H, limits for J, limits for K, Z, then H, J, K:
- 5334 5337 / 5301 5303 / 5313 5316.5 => 8.6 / 7.82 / 7.68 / 8.5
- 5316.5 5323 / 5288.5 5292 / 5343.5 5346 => 8.1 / 8.58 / 8.51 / 8.1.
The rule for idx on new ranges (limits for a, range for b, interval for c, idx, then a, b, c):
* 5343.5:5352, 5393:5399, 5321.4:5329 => 41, 70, 47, 59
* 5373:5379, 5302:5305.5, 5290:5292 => 32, 52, 29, 17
